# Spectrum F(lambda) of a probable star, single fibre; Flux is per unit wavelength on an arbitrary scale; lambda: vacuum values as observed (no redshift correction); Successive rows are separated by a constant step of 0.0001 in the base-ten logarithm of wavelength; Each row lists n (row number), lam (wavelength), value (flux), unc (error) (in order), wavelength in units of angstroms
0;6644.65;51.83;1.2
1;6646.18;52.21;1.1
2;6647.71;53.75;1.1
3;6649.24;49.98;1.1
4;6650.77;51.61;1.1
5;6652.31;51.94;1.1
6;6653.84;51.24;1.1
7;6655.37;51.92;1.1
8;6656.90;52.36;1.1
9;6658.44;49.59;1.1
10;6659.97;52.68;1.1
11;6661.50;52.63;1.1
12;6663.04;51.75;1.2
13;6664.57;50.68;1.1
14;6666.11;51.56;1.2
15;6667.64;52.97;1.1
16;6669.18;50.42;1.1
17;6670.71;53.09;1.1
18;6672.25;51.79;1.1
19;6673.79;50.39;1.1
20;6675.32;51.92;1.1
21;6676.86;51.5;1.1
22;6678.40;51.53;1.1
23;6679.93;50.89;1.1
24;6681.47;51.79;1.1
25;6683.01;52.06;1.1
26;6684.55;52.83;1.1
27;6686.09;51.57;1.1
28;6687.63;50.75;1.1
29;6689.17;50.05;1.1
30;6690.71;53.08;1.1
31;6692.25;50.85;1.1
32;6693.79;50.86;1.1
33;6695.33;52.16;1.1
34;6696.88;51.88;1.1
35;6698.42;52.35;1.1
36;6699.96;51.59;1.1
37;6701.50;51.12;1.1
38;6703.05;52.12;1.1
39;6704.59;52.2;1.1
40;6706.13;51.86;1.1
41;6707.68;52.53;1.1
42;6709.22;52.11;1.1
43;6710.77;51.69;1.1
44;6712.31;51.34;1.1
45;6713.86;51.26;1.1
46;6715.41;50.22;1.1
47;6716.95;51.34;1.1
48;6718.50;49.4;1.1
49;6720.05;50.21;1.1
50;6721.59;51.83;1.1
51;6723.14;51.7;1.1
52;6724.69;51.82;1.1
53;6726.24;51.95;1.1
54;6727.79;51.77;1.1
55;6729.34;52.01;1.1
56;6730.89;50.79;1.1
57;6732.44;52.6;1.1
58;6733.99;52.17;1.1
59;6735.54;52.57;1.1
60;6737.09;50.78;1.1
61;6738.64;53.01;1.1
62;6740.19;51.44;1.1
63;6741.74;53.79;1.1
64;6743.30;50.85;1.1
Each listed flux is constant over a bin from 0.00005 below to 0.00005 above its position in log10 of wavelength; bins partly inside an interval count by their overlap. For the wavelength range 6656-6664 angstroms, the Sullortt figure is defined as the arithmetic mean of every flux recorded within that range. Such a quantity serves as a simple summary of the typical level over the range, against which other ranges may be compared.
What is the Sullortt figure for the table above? 51.8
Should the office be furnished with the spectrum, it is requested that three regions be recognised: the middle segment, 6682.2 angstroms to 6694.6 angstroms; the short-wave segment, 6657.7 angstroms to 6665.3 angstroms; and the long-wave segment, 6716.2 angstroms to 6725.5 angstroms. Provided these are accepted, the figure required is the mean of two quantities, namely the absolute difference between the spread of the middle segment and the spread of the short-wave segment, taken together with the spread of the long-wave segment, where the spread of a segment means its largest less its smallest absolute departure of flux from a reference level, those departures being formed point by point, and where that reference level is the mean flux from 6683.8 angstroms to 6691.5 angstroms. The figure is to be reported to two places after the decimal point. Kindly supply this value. 1.33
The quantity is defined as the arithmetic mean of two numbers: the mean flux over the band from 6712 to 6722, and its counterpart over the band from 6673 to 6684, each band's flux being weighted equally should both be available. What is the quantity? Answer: 51.1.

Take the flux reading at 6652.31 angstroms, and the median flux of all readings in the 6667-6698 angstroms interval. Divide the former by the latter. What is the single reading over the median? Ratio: 1.01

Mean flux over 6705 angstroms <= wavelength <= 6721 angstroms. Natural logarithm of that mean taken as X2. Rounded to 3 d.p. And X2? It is 3.936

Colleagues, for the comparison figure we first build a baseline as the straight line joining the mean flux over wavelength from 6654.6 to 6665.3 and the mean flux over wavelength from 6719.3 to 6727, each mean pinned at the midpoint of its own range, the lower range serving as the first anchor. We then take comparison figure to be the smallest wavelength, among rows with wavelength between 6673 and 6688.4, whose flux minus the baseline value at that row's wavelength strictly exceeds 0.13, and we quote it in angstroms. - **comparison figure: 6675.32 angstroms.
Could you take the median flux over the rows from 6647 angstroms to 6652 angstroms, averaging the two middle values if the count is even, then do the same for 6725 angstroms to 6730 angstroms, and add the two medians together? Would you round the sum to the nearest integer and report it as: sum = 104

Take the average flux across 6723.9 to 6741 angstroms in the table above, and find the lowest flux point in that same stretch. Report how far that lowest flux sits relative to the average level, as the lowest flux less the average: -1.1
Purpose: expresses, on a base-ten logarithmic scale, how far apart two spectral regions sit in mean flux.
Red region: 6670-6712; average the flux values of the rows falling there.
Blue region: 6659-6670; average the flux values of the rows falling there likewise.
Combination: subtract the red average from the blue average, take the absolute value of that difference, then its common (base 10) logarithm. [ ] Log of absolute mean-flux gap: -1.05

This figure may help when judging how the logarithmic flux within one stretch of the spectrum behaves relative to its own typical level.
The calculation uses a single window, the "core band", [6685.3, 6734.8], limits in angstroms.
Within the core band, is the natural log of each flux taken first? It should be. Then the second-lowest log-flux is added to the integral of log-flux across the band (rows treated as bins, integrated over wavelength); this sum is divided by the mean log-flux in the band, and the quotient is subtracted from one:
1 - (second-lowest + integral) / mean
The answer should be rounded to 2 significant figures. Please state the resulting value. -49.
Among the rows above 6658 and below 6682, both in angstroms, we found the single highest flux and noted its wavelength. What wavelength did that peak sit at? 6670.71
